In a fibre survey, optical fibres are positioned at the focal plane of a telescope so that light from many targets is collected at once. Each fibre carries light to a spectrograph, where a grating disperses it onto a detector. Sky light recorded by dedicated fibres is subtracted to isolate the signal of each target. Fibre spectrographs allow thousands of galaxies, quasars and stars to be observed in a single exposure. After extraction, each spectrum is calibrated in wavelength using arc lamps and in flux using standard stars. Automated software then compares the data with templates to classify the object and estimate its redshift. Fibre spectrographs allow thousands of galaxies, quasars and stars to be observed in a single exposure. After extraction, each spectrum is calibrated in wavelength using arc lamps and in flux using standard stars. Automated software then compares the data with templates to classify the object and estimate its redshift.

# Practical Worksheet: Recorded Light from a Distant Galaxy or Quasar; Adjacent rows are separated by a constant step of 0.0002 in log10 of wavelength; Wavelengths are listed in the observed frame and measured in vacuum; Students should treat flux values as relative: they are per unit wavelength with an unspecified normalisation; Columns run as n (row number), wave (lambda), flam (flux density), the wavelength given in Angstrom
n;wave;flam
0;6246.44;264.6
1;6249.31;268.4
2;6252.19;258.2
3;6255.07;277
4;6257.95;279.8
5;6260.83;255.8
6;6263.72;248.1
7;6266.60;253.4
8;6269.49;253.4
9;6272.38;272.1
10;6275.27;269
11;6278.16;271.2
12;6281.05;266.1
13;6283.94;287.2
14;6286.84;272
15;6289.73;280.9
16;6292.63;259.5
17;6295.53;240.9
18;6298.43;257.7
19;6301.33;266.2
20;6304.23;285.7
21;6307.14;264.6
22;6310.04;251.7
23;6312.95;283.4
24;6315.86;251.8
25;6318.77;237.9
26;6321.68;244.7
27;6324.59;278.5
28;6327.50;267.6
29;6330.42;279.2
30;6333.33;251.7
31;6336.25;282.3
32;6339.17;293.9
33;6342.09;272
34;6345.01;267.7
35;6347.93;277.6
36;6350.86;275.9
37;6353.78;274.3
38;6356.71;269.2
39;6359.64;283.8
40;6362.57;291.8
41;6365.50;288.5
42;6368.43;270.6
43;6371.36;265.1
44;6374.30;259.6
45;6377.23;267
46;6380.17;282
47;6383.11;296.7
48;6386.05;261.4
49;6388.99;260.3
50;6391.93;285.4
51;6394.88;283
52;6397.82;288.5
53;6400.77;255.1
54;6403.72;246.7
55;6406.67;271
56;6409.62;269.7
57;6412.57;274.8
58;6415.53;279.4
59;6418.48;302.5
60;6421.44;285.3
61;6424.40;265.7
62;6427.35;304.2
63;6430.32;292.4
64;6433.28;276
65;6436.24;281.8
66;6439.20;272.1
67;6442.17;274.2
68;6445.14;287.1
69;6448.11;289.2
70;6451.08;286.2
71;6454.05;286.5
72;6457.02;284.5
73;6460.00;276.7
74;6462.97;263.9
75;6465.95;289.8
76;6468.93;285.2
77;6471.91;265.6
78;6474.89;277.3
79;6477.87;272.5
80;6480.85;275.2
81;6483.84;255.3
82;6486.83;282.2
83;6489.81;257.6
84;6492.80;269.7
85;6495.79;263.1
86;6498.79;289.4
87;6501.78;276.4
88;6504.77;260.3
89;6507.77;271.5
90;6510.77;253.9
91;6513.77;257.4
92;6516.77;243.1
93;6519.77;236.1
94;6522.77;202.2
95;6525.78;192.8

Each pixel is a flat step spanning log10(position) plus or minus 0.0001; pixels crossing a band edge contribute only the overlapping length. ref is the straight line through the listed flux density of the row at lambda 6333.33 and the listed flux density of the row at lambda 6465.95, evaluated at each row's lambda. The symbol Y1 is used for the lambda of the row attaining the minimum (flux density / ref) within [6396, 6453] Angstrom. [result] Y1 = 6403.72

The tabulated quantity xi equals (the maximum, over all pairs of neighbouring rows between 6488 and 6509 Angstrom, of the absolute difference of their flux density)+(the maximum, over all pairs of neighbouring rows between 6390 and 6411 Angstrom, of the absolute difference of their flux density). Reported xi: 59.7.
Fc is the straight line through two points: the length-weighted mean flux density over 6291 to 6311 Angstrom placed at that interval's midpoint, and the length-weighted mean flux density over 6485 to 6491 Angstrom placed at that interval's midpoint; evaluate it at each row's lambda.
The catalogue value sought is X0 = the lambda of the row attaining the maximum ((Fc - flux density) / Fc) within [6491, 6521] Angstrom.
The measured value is 6519.77 Angstrom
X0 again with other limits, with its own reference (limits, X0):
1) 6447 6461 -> 6460.00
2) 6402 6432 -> 6403.72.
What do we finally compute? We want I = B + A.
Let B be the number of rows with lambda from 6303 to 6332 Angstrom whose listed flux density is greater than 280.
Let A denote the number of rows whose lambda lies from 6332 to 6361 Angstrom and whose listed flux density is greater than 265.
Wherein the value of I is 11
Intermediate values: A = 9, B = 2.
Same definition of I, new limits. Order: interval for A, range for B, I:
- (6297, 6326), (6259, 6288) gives 5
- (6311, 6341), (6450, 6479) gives 11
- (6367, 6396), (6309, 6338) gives 9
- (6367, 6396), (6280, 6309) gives 10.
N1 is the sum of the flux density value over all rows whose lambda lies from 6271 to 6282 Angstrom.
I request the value 1078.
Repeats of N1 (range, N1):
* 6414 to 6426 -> 1133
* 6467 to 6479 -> 1101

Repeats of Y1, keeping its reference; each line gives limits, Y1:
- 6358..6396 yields 6388.99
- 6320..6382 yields 6321.68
